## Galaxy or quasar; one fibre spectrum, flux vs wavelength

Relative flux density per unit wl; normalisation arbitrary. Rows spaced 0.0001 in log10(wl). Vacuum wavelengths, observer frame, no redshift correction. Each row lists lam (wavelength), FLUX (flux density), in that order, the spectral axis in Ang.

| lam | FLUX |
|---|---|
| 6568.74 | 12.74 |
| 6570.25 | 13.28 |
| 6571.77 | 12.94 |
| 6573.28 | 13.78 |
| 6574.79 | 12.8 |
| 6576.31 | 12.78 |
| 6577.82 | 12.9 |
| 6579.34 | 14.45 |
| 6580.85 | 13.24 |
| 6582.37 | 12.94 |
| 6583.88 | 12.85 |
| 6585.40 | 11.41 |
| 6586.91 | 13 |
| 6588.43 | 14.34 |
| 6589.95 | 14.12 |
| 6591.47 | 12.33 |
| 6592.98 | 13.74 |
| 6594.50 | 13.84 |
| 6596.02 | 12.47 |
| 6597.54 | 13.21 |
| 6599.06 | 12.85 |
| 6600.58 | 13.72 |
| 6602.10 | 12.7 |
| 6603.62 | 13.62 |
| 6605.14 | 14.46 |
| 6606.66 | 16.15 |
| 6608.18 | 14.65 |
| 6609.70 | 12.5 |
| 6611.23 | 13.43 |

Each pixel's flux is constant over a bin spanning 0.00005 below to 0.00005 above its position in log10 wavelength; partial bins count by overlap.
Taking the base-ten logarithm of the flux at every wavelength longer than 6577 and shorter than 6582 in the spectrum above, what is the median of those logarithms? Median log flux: 1.12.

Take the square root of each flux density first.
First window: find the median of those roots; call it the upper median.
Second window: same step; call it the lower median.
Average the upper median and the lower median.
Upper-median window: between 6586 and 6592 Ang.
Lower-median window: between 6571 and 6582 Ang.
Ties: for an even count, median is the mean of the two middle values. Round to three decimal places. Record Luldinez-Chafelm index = 3.639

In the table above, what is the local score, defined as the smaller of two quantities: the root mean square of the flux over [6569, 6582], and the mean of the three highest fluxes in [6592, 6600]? 13.3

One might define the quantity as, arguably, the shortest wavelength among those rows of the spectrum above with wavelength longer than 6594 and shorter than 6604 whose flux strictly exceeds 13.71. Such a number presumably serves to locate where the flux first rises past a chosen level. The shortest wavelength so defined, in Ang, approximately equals 6594.50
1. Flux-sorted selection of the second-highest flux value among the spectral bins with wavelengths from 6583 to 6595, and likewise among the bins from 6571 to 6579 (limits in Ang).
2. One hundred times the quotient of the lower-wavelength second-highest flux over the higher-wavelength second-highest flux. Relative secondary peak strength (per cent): 92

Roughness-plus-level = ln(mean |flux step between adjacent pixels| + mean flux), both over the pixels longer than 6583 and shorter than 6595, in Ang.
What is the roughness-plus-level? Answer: 2.66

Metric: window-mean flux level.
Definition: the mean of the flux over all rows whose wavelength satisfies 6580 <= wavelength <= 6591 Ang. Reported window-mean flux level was 13.1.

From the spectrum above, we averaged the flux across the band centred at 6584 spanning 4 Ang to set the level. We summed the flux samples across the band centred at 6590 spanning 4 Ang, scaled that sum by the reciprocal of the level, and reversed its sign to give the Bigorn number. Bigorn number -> -3.29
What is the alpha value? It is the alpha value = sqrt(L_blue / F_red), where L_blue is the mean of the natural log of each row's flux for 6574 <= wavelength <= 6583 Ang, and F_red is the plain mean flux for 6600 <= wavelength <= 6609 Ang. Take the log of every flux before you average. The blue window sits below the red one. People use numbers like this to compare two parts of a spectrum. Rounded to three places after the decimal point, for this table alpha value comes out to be 0.426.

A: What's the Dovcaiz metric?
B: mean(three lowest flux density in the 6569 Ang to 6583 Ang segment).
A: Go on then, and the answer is 12.8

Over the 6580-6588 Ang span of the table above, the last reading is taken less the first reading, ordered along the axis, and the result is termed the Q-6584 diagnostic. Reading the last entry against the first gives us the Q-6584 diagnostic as -0.24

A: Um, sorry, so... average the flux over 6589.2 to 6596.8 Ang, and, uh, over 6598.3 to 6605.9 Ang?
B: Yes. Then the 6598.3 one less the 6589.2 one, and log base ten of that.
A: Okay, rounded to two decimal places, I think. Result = -0.77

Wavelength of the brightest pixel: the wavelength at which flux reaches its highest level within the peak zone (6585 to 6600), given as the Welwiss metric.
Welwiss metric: 6588.43 Ang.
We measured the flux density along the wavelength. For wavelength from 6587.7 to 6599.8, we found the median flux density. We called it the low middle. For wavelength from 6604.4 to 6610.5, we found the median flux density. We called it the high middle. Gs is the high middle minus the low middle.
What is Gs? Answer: 1.08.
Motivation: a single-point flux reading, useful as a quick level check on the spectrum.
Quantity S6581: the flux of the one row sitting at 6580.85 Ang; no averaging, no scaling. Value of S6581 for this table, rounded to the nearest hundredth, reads 13.24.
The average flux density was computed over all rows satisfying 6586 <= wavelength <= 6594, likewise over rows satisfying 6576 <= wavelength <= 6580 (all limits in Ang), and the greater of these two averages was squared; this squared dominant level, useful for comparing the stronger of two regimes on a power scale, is 182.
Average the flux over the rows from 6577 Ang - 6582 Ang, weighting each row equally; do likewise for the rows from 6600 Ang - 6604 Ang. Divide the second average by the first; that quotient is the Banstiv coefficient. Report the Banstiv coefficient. 0.99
